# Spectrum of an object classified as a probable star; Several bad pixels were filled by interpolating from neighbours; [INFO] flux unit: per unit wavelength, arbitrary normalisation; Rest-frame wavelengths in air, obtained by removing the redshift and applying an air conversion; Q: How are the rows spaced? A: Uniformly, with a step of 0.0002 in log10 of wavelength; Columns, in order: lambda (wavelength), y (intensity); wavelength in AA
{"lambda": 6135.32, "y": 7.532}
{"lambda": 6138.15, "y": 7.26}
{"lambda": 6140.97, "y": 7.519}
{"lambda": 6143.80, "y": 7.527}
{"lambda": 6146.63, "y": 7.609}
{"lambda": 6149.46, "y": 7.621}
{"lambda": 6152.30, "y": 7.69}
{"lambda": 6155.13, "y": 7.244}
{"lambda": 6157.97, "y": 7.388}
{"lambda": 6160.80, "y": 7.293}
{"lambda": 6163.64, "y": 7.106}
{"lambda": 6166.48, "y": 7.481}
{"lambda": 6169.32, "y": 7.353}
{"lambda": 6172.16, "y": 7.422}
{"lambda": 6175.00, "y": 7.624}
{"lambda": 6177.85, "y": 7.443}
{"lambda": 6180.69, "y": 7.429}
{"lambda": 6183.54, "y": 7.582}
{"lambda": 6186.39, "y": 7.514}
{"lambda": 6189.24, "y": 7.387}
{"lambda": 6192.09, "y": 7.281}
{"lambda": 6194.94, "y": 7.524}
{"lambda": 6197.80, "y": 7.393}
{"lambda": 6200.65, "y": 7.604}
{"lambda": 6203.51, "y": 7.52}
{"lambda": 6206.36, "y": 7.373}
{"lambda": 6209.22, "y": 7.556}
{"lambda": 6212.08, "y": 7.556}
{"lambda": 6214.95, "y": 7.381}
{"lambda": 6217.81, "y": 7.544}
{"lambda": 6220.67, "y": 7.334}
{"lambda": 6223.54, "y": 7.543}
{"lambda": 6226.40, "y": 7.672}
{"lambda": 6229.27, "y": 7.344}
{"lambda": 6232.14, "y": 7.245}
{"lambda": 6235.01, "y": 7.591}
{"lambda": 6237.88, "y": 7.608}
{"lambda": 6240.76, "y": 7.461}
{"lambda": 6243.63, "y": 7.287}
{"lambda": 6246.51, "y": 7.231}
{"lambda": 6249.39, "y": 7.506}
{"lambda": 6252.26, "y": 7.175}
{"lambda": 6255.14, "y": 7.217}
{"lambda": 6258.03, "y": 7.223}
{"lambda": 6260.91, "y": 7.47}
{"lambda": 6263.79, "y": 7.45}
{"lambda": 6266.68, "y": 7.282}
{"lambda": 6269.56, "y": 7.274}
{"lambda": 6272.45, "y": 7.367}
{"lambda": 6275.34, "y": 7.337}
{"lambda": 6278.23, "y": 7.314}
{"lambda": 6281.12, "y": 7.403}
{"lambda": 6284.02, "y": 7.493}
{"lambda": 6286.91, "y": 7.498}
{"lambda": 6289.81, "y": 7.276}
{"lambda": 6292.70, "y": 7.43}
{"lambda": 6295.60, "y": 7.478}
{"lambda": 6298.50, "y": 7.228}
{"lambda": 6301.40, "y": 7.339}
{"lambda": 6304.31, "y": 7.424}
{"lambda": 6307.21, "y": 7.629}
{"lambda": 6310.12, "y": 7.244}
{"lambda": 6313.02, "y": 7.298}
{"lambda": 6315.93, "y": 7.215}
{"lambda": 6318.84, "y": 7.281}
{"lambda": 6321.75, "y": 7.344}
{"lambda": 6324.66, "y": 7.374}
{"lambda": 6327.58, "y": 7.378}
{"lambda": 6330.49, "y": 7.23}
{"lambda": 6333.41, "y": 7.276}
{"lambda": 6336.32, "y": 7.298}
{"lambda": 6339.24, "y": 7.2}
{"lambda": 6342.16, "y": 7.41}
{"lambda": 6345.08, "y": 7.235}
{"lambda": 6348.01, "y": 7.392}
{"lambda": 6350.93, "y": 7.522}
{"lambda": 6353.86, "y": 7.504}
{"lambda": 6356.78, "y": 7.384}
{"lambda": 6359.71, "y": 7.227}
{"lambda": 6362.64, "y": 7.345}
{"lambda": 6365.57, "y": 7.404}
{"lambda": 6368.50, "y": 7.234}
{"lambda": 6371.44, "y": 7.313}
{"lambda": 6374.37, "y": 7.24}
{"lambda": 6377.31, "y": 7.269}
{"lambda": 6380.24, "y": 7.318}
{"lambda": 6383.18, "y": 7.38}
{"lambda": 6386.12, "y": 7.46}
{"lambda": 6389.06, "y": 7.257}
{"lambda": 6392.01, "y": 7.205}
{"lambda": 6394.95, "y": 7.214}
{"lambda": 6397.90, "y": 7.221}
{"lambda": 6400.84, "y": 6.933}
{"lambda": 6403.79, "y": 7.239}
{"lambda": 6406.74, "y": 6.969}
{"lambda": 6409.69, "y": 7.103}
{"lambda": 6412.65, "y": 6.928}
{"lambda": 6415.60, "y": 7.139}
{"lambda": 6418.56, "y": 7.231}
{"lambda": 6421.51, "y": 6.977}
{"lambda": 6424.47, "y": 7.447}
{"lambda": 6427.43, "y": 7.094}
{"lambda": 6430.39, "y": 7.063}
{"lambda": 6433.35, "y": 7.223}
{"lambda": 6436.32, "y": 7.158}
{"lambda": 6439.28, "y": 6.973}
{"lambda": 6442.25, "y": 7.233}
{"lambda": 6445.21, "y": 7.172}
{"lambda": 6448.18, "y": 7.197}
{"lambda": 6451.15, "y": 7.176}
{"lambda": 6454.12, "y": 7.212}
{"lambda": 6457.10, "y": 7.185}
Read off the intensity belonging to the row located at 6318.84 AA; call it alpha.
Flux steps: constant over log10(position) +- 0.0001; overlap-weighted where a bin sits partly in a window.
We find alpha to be 7.281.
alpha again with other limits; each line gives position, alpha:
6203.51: 7.52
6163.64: 7.106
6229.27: 7.344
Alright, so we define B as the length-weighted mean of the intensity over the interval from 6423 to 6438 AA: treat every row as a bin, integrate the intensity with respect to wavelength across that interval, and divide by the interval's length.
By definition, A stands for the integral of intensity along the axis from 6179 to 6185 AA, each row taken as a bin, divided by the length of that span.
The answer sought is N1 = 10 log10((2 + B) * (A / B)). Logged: 9.82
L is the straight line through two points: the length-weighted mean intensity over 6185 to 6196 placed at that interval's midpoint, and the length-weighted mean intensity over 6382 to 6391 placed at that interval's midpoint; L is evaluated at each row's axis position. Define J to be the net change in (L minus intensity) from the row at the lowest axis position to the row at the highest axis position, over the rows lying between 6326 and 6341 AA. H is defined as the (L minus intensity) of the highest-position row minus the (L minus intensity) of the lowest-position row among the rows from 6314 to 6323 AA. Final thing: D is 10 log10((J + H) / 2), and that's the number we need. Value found -16.7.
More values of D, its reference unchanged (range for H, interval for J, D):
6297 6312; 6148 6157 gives -7.5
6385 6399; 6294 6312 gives -6.4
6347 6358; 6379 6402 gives -7.2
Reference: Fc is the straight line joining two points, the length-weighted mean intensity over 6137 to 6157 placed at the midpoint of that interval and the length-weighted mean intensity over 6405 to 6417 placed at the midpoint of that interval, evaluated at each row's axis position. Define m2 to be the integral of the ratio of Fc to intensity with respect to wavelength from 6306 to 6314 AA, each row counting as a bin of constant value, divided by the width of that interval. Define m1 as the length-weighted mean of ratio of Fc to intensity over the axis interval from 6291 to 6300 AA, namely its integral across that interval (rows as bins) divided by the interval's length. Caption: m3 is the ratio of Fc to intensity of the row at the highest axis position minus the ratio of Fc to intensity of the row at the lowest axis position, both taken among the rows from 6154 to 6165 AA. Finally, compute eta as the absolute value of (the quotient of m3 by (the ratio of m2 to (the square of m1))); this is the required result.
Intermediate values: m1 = 0.98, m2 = 0.977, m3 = 0.018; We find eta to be 0.018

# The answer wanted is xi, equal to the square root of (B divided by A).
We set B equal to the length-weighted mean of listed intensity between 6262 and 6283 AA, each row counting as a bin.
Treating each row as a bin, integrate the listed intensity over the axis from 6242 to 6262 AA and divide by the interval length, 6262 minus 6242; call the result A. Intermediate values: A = 7.3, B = 7.351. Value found 1.00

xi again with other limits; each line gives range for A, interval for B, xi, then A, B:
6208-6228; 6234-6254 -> 0.99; 7.5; 7.402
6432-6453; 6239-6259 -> 1.01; 7.2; 7.303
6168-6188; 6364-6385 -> 0.99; 7.5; 7.312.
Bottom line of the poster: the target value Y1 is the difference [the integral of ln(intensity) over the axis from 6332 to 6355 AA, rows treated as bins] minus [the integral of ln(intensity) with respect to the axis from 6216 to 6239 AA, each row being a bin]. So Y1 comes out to 0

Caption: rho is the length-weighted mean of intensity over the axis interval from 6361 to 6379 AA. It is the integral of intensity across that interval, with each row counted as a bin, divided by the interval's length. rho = 7.30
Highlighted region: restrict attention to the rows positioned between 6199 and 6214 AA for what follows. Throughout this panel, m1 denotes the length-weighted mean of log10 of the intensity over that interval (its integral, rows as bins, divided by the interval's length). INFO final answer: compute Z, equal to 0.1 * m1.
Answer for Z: 0.0876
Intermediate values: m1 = 0.876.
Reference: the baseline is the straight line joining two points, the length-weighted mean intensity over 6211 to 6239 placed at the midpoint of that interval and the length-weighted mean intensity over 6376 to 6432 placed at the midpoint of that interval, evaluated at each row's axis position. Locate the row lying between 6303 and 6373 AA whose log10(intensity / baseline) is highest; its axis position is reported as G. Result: 6307.21 AA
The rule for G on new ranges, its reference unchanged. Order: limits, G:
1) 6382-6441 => 6424.47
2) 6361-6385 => 6383.18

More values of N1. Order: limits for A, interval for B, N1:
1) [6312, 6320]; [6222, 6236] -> 9.64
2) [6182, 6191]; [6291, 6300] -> 9.78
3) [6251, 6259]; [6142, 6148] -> 9.59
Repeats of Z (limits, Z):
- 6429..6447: 0.0854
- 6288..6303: 0.0866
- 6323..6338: 0.0864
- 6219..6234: 0.0871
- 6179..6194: 0.0872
